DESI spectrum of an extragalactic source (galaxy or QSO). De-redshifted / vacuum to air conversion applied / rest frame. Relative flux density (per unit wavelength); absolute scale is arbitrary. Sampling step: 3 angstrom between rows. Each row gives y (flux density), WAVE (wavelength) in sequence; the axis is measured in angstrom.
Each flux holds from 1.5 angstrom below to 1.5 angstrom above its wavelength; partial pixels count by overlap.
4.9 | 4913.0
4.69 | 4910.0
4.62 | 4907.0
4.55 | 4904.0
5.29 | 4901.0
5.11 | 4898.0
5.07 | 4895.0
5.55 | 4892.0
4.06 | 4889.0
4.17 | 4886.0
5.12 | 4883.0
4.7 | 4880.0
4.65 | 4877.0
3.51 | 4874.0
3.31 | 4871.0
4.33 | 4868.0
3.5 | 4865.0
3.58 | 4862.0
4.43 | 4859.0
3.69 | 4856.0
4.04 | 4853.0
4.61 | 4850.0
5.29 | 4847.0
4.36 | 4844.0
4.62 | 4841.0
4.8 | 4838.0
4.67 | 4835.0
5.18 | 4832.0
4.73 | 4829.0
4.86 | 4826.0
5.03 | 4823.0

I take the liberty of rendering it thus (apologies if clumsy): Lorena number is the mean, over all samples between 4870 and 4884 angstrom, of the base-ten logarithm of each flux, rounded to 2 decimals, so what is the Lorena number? 0.62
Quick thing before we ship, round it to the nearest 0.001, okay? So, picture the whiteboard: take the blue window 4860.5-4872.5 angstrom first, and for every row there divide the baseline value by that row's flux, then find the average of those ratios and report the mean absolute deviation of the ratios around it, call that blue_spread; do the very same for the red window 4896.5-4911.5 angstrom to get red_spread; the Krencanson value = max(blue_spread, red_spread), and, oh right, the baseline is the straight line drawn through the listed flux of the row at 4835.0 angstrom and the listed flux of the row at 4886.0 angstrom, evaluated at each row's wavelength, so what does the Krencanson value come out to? 0.097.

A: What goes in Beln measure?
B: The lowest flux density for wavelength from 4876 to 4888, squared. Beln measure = 17.4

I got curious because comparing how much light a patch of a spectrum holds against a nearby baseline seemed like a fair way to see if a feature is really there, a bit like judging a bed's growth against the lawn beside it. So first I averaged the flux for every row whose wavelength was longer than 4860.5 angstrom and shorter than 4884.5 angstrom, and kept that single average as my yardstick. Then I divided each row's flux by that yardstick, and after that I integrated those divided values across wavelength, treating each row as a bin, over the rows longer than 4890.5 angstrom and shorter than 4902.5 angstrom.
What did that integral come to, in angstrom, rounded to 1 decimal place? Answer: 15.4 angstrom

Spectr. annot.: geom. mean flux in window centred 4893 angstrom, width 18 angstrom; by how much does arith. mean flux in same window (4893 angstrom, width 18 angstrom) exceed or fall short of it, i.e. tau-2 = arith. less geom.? 0.03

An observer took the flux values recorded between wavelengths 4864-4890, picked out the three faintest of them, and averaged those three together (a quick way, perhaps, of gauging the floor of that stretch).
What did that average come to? 3.4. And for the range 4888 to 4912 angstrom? 4.4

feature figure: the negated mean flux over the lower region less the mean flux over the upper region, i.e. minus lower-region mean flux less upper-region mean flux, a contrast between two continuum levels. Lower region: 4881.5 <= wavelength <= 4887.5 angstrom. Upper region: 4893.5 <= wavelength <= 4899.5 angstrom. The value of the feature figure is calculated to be -9.7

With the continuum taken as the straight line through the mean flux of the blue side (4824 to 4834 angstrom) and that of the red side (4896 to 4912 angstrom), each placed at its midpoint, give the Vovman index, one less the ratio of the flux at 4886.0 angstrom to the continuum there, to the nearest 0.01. 0.14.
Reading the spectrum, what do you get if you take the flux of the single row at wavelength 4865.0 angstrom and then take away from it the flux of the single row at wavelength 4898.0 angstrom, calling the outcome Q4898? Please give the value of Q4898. -1.6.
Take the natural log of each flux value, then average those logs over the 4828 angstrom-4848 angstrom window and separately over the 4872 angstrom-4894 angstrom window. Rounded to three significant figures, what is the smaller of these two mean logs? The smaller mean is 1.50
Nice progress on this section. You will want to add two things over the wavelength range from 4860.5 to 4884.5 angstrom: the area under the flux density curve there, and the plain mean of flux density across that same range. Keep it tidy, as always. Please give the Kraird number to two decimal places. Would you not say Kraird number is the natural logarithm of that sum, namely 4.63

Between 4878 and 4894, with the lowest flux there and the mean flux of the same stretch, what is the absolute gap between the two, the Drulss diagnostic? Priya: 0.7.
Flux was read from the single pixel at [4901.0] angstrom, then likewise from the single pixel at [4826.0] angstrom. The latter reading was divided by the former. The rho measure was 0.92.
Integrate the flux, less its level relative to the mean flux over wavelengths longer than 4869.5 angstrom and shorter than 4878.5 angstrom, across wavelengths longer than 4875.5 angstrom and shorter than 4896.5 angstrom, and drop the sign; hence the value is 19.7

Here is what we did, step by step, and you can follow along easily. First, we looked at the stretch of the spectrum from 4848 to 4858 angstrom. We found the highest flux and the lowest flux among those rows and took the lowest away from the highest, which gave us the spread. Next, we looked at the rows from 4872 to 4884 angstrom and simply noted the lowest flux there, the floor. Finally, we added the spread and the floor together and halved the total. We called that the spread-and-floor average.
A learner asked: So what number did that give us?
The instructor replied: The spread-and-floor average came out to 2.2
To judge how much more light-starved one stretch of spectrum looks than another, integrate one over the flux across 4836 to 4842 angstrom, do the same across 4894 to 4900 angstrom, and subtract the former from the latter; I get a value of -0.10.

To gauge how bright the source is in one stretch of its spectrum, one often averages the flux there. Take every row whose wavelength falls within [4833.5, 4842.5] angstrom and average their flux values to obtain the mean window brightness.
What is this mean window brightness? 4.70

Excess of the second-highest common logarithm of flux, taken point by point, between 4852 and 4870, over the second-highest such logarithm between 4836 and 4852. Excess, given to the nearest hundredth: -0.04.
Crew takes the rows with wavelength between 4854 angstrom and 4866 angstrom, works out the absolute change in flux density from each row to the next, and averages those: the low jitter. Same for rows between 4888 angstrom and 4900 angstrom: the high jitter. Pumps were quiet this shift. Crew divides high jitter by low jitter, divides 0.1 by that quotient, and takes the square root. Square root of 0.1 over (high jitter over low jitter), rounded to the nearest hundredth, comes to 0.29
